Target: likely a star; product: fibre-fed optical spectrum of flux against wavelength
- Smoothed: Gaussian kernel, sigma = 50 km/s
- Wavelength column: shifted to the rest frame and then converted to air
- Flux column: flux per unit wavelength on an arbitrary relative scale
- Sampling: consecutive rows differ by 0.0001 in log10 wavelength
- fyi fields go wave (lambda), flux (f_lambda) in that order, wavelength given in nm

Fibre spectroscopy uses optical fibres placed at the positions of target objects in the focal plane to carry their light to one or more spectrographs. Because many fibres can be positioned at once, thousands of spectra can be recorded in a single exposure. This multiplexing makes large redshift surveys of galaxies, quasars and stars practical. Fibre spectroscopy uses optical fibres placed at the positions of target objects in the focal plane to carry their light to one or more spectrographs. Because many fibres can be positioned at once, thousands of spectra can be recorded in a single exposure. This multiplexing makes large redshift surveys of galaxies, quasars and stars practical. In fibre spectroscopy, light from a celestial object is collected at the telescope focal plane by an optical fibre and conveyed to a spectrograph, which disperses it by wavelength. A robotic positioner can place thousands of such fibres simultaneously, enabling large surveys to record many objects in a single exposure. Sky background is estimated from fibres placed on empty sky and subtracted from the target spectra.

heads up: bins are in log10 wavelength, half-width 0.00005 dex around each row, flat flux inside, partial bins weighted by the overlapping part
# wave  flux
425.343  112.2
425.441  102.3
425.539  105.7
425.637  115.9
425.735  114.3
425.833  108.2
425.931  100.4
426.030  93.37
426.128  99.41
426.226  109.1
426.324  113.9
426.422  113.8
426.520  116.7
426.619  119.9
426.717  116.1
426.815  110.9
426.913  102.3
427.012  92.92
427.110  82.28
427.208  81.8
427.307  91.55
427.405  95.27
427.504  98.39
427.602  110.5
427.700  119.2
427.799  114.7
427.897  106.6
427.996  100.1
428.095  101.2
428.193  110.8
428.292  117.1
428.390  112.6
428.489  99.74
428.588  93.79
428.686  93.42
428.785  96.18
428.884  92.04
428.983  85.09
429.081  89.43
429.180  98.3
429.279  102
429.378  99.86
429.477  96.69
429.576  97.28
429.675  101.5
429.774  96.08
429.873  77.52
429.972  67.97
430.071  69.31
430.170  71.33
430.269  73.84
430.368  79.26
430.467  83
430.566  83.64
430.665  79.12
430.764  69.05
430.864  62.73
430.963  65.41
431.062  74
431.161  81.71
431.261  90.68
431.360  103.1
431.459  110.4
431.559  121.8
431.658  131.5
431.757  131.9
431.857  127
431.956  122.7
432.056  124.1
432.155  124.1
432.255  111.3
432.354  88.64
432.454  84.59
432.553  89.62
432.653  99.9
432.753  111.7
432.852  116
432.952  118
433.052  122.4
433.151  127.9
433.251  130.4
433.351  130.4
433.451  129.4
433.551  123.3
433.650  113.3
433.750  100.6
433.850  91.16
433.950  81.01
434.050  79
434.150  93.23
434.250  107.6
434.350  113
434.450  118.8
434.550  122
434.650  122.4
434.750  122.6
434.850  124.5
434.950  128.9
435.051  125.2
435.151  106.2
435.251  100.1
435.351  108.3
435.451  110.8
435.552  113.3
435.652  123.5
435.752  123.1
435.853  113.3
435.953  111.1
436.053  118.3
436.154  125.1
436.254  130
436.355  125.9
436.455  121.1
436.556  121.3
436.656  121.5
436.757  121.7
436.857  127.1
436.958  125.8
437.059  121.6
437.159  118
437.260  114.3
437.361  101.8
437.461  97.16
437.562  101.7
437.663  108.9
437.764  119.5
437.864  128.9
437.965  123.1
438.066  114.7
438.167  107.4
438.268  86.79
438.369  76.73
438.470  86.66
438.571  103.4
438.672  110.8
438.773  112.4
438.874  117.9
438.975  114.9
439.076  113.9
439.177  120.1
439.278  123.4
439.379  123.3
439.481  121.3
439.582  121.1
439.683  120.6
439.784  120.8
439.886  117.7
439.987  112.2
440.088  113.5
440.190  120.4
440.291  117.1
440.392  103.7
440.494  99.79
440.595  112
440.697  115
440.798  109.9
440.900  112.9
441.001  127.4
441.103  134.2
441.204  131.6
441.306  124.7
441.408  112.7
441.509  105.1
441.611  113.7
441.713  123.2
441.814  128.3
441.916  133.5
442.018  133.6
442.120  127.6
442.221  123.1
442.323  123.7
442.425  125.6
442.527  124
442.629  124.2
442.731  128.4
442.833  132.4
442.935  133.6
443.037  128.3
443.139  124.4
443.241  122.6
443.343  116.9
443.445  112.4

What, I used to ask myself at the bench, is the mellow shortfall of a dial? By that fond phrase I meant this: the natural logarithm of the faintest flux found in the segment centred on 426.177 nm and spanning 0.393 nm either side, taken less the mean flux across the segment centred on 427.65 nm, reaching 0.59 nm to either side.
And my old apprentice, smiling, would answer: -96.5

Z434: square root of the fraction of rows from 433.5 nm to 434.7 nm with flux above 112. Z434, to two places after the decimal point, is 0.71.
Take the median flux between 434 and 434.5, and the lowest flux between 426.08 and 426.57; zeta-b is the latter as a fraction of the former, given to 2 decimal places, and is 0.92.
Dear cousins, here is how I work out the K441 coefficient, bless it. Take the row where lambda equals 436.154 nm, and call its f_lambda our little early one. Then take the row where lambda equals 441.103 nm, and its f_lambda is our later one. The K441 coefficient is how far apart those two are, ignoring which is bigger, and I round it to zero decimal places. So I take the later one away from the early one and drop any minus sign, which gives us 9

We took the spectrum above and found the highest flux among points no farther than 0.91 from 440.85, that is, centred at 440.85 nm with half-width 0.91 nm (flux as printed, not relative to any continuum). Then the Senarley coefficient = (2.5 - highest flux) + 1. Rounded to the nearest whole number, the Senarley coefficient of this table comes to -131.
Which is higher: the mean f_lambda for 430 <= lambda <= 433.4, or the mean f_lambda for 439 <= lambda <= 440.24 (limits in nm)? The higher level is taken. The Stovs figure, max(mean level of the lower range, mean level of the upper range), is 119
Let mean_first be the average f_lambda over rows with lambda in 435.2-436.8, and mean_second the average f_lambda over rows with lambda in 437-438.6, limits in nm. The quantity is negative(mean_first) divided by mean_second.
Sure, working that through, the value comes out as -1.10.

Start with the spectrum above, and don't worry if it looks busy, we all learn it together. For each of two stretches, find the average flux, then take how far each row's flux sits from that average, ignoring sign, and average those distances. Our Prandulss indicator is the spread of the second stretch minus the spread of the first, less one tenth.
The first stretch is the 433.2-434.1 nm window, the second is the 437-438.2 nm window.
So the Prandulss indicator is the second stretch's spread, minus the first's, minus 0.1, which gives -10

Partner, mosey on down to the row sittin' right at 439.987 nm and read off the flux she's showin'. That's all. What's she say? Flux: 112.2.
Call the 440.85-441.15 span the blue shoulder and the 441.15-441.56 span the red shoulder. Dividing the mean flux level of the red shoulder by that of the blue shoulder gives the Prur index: 0.95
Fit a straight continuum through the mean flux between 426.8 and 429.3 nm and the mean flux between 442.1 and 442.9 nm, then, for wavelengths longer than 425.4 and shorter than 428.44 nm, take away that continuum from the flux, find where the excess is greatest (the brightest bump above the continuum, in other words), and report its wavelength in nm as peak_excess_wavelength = 426.619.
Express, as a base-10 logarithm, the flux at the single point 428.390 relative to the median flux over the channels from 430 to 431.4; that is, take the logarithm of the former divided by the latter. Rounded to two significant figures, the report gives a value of 0.17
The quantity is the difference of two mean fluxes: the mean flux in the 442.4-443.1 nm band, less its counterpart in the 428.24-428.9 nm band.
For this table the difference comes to 27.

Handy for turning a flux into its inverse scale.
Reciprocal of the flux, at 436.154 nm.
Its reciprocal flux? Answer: 0.0080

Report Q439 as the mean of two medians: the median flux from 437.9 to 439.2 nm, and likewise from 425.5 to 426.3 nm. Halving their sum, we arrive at 110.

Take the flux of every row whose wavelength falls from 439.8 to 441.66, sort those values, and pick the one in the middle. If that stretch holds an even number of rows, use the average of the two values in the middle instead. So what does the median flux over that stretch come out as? 114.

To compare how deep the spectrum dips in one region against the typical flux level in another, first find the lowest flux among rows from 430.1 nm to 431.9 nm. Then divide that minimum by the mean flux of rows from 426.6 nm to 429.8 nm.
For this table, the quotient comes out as 0.62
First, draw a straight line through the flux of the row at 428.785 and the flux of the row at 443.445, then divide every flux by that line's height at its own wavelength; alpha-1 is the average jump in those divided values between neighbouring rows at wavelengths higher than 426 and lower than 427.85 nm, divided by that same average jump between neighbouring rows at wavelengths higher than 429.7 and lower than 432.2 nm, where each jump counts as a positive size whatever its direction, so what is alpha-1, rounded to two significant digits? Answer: 1.0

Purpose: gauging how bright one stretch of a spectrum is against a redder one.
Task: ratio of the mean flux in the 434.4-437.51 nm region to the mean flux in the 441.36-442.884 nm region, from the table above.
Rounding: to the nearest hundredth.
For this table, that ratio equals 0.95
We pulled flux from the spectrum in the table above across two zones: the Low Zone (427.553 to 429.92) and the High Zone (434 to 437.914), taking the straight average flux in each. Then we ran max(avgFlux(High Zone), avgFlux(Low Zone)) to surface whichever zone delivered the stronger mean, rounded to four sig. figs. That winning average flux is 115.8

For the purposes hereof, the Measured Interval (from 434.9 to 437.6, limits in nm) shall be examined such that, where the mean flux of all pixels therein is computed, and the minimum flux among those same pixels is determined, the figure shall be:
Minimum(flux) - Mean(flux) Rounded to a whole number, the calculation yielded -20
